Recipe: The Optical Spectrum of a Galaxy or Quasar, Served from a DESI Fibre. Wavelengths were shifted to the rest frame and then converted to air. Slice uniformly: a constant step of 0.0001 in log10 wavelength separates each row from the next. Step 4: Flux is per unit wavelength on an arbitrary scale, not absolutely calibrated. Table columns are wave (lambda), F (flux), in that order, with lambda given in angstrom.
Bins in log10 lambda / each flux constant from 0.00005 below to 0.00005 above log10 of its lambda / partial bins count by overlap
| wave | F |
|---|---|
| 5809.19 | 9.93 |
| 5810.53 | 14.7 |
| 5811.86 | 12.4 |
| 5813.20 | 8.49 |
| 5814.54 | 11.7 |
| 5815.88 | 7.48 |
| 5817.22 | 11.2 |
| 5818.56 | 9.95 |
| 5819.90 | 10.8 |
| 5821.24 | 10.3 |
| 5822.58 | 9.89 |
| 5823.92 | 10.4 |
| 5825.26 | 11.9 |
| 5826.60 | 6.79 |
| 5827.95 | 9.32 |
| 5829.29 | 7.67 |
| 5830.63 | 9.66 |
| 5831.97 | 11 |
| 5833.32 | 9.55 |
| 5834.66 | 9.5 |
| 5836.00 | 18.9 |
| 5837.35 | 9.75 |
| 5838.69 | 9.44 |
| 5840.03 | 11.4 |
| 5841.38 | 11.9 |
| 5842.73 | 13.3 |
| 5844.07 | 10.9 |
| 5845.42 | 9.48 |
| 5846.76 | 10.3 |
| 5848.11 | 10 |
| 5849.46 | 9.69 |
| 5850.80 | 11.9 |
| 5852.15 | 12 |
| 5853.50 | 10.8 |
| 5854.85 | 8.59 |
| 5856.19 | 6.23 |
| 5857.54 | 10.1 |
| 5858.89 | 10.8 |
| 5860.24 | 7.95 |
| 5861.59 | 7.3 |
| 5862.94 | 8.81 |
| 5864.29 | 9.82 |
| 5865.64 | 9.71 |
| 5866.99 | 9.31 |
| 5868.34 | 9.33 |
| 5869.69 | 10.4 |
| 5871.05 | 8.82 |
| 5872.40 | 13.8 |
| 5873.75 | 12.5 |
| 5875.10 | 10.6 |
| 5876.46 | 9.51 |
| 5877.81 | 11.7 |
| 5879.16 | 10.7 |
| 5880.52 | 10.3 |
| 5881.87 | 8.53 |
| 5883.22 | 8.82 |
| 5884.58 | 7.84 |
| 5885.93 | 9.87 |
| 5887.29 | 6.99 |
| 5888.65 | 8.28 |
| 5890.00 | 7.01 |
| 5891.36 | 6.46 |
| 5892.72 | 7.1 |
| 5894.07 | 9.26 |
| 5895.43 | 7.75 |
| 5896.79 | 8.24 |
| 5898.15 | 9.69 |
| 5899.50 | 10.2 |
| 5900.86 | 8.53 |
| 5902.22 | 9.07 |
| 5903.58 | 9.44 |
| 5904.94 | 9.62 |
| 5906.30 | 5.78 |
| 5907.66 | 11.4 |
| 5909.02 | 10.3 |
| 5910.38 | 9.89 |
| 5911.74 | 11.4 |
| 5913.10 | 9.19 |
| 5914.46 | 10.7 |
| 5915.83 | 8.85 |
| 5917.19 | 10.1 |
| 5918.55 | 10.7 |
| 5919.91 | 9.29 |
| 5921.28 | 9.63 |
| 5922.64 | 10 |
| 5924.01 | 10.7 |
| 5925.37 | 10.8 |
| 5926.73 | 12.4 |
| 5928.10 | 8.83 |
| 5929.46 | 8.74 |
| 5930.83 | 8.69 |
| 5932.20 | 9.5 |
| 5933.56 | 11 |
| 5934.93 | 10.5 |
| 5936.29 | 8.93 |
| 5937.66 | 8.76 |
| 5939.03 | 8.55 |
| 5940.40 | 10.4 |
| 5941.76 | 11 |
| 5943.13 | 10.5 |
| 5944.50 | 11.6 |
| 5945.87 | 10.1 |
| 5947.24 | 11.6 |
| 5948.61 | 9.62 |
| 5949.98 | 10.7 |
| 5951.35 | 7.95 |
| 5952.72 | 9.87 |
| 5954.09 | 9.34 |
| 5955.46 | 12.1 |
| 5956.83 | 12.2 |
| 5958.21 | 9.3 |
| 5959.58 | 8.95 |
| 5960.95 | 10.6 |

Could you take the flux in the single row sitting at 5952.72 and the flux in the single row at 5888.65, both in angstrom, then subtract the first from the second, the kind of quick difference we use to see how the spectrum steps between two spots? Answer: -1.6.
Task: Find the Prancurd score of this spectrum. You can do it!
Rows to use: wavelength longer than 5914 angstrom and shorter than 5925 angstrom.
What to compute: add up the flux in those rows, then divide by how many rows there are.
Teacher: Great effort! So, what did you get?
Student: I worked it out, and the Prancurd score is 10.0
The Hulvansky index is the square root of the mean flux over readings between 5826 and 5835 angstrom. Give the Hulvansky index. 3.01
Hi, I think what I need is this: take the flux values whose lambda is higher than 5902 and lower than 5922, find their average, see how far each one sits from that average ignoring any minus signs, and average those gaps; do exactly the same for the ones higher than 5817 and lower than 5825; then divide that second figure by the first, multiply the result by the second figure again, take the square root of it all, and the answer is 0.41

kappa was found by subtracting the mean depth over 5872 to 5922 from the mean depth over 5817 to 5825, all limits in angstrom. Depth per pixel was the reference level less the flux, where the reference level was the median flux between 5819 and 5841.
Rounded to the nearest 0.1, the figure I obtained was -1.0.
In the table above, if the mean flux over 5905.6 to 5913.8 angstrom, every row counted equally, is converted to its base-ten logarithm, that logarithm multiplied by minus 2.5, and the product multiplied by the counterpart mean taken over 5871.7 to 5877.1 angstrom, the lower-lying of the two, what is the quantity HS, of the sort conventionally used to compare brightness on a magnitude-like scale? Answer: -28.6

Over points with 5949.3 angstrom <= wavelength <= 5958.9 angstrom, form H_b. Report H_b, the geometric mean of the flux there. 10.1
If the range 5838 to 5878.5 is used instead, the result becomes 10.1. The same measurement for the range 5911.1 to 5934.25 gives 10.0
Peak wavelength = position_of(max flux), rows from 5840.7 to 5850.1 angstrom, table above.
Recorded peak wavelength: 5842.73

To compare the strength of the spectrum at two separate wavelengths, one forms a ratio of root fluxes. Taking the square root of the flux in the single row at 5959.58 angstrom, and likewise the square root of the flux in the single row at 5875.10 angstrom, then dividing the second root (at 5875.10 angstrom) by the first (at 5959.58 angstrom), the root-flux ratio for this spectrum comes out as 1.09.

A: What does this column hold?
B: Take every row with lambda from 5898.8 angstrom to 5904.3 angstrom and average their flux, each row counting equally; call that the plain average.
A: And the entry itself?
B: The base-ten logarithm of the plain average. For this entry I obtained 0.97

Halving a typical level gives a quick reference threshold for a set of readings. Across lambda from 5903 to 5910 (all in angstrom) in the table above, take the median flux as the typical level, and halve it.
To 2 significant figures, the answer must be 4.8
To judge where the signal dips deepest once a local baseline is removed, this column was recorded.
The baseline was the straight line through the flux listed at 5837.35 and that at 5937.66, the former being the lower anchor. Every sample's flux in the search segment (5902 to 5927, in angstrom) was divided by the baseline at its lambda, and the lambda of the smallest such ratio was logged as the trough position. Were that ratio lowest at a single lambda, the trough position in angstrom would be 5906.30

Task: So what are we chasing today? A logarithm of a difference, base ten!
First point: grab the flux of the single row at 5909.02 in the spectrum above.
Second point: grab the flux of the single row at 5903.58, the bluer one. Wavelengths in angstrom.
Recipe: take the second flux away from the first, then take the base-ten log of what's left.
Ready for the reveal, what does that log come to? -0.1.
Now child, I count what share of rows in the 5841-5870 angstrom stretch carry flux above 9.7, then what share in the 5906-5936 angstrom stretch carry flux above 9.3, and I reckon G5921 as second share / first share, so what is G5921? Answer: 1.15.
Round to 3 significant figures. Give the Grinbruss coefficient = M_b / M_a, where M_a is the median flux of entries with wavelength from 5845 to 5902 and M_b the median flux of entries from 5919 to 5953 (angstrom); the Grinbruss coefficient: 1.05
